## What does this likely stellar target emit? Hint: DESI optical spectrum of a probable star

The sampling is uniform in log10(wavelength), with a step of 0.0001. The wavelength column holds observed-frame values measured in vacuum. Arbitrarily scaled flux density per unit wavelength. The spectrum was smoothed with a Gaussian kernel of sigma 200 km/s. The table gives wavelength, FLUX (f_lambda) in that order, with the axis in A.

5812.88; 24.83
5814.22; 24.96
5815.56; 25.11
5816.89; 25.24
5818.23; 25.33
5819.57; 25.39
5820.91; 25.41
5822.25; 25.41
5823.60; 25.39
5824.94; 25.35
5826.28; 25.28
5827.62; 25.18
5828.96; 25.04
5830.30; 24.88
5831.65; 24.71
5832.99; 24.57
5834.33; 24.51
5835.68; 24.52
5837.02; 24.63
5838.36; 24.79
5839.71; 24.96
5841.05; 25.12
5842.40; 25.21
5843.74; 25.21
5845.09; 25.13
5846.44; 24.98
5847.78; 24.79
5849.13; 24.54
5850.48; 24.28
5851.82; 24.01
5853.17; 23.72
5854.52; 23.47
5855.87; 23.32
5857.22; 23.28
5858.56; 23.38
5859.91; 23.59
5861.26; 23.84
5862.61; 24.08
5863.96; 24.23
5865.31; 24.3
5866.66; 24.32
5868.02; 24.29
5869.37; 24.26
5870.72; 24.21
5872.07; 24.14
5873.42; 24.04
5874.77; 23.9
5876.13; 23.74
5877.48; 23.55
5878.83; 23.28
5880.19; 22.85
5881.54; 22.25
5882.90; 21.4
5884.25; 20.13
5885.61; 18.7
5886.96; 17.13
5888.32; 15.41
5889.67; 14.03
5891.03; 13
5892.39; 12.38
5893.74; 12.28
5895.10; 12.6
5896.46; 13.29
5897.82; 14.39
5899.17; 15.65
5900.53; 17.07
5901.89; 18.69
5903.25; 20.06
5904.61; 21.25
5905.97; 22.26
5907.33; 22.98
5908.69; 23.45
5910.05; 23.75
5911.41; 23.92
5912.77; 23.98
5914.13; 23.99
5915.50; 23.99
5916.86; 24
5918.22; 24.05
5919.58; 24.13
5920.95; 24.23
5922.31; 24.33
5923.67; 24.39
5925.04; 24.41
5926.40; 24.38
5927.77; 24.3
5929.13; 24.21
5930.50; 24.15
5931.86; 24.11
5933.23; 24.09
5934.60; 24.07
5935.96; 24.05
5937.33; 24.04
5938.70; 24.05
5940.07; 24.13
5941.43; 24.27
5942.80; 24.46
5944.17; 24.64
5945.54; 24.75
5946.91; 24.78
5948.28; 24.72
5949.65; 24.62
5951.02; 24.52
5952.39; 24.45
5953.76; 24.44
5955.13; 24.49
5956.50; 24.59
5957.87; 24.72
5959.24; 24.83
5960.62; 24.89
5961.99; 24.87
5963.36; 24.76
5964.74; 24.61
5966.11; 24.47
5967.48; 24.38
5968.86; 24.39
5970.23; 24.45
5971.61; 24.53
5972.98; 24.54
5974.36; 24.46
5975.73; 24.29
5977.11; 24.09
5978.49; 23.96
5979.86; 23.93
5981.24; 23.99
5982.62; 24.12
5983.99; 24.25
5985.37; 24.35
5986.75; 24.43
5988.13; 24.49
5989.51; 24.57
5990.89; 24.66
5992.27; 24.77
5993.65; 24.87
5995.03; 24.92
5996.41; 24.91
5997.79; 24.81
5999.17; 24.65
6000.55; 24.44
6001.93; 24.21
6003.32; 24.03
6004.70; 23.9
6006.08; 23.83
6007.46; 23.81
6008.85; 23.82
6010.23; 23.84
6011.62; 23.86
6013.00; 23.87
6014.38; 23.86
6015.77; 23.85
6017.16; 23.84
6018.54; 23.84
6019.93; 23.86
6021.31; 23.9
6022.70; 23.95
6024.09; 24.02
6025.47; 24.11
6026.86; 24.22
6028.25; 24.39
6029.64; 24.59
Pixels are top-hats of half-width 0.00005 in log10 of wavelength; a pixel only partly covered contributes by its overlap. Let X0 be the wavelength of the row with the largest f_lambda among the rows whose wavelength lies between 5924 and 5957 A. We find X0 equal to 5946.91 A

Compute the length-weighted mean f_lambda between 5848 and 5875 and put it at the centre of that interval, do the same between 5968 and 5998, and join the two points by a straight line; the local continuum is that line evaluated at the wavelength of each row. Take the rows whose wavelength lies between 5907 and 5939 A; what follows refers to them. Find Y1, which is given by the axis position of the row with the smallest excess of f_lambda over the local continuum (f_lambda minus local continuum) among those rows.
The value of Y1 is 5907.33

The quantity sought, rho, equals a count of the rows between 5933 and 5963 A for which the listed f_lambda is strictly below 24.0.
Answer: 0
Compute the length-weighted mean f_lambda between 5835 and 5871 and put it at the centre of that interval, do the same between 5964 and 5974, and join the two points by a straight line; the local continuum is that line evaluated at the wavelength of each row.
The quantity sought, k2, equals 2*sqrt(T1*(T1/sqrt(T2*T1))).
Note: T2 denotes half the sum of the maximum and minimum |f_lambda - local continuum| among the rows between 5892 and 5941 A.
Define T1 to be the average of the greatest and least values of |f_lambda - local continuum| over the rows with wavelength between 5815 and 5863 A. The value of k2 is 1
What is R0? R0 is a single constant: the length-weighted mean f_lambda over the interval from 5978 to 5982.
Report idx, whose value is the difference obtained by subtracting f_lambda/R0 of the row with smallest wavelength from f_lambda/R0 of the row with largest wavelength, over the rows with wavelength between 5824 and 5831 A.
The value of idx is -0.02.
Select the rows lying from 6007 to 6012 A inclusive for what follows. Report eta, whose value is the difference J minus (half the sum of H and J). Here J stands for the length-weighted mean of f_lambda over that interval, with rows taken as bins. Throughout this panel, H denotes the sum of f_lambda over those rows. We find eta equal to -36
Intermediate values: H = 95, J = 23.8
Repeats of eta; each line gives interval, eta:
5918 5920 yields -12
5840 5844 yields -25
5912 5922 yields -72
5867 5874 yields -48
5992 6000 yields -62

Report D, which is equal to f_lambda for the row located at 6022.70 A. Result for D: 23.95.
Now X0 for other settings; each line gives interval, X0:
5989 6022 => 5995.03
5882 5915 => 5914.13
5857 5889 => 5866.66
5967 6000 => 5995.03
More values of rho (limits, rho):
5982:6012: 6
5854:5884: 13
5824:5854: 1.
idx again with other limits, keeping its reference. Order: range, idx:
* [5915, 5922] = 0.01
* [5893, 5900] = 0.14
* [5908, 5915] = 0.02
